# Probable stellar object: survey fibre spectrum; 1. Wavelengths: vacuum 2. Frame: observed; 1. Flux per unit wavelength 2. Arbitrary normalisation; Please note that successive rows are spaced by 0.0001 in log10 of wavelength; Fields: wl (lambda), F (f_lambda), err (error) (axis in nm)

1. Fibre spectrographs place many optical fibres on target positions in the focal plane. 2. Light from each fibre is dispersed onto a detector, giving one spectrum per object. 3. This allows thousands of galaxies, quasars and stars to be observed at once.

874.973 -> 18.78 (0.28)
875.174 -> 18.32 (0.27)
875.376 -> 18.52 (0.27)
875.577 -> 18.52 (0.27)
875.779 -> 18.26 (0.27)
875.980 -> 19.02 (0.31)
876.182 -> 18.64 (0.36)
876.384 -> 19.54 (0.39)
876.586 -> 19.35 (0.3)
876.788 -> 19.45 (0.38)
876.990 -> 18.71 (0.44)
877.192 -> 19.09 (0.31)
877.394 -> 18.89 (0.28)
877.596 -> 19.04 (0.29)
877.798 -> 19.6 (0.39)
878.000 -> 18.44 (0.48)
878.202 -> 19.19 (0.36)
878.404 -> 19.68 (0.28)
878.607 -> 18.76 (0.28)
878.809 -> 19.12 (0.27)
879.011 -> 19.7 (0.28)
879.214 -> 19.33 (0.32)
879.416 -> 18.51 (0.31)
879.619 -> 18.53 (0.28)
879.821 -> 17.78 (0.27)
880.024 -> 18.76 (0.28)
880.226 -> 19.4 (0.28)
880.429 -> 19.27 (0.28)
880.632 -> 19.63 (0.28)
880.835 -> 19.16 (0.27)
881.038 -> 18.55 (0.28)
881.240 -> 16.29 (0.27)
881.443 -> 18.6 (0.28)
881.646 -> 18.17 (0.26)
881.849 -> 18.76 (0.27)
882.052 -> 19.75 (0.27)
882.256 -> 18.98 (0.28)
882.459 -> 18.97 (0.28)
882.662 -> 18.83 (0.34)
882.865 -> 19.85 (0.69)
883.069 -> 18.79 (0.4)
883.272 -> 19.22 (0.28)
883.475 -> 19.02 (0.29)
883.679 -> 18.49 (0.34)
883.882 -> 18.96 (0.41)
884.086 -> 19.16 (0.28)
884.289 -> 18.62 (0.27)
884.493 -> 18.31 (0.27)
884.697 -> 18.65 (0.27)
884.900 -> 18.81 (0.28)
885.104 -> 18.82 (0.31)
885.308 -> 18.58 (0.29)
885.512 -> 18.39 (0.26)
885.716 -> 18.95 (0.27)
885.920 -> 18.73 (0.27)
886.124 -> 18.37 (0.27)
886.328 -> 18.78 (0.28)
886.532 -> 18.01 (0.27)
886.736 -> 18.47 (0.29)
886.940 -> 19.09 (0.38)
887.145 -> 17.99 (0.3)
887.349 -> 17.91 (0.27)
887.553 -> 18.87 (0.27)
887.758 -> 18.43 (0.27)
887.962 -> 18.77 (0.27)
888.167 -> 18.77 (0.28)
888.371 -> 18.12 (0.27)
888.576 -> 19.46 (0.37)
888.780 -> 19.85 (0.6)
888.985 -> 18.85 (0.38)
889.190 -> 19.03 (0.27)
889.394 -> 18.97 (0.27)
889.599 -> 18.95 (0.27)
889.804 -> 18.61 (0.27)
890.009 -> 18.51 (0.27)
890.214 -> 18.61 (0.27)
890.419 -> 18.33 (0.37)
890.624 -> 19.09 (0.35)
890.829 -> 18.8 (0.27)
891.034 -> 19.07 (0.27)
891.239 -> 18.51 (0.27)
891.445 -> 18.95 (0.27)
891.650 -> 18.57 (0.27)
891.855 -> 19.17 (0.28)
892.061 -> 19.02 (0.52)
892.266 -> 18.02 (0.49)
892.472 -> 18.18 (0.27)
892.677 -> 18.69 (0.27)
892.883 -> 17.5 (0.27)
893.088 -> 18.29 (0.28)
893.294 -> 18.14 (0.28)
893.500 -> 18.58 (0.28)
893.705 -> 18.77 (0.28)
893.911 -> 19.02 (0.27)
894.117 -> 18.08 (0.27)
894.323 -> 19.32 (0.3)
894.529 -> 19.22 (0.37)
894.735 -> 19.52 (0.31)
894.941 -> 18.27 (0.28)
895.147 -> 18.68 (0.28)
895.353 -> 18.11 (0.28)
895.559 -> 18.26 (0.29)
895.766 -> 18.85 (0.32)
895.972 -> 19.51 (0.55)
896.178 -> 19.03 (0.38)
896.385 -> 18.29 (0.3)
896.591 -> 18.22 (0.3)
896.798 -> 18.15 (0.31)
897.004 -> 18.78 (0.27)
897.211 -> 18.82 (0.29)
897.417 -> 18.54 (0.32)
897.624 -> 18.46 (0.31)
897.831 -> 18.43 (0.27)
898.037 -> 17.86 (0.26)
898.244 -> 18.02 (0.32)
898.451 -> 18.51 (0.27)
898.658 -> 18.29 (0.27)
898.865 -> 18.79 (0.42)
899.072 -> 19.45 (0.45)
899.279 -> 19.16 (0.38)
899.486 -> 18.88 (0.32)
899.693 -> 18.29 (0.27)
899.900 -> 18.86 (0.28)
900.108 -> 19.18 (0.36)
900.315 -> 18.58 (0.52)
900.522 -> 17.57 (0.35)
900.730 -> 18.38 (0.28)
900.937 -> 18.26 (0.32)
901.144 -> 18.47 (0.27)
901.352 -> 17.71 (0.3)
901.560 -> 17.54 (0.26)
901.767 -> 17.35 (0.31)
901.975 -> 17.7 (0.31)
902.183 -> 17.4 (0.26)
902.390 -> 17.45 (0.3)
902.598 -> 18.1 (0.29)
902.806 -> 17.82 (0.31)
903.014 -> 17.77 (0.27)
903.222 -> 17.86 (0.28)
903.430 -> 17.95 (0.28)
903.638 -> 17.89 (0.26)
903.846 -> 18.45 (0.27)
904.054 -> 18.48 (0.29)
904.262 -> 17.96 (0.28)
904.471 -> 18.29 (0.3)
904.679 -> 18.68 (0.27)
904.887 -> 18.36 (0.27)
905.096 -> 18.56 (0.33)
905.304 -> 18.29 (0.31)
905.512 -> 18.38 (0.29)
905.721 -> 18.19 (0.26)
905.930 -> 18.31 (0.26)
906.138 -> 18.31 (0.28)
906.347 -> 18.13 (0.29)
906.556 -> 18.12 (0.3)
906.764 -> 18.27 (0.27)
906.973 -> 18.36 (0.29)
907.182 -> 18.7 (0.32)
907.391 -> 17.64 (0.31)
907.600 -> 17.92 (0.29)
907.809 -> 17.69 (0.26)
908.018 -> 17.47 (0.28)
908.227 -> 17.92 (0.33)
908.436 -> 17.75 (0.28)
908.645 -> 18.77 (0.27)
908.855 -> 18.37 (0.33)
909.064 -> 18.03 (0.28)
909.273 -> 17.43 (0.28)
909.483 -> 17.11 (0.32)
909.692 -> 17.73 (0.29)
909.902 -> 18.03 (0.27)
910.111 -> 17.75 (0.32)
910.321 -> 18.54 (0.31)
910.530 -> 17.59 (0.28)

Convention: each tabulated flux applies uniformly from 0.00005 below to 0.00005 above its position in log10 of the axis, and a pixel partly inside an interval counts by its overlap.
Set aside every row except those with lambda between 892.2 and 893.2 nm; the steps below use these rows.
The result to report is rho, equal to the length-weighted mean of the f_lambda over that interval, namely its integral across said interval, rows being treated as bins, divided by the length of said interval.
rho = 18.1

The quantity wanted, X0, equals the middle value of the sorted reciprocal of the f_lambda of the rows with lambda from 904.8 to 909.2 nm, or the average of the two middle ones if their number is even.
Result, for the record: 0.0547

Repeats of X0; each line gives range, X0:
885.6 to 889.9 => 0.0533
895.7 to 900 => 0.0539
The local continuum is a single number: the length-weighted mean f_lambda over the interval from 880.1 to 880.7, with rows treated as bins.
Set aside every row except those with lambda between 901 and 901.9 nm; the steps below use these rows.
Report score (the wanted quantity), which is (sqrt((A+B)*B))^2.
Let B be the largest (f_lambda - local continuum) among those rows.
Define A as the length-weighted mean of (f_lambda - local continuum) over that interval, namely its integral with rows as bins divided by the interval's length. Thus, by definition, 2.4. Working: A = -1.61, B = -0.9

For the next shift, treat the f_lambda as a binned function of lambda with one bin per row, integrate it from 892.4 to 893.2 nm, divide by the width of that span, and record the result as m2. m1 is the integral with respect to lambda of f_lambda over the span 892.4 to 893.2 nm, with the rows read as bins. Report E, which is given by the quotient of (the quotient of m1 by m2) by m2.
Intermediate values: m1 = 14.5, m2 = 18.2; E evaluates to 0.044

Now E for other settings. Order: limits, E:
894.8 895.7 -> 0.049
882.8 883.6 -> 0.042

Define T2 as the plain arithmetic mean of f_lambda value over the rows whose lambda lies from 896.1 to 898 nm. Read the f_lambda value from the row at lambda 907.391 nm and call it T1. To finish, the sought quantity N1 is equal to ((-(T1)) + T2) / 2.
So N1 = 0.44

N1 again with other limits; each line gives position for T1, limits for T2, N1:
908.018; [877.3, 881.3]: 0.71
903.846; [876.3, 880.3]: 0.30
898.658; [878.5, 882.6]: 0.26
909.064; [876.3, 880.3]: 0.51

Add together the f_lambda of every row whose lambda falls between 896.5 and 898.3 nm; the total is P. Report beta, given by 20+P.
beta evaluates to 185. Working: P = 165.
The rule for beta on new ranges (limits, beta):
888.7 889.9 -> 134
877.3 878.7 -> 154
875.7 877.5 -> 191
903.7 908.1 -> 403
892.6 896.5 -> 374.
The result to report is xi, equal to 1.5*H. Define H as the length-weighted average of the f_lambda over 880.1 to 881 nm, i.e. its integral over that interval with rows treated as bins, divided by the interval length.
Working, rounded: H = 19.3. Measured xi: 28.9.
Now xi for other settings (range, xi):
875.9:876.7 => 28.7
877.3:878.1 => 28.5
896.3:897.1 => 27.6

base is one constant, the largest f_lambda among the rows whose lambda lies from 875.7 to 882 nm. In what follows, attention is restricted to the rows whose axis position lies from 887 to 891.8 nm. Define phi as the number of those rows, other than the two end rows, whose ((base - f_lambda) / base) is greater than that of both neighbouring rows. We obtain 8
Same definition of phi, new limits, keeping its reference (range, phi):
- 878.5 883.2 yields 6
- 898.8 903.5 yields 6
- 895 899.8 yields 4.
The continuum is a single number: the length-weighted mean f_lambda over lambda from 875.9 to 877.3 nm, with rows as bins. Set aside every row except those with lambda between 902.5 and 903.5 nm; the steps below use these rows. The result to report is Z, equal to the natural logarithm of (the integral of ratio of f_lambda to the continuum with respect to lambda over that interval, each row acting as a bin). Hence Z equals -0.07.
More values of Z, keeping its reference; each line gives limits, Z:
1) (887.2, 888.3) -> 0.06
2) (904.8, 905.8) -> -0.04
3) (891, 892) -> -0.01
